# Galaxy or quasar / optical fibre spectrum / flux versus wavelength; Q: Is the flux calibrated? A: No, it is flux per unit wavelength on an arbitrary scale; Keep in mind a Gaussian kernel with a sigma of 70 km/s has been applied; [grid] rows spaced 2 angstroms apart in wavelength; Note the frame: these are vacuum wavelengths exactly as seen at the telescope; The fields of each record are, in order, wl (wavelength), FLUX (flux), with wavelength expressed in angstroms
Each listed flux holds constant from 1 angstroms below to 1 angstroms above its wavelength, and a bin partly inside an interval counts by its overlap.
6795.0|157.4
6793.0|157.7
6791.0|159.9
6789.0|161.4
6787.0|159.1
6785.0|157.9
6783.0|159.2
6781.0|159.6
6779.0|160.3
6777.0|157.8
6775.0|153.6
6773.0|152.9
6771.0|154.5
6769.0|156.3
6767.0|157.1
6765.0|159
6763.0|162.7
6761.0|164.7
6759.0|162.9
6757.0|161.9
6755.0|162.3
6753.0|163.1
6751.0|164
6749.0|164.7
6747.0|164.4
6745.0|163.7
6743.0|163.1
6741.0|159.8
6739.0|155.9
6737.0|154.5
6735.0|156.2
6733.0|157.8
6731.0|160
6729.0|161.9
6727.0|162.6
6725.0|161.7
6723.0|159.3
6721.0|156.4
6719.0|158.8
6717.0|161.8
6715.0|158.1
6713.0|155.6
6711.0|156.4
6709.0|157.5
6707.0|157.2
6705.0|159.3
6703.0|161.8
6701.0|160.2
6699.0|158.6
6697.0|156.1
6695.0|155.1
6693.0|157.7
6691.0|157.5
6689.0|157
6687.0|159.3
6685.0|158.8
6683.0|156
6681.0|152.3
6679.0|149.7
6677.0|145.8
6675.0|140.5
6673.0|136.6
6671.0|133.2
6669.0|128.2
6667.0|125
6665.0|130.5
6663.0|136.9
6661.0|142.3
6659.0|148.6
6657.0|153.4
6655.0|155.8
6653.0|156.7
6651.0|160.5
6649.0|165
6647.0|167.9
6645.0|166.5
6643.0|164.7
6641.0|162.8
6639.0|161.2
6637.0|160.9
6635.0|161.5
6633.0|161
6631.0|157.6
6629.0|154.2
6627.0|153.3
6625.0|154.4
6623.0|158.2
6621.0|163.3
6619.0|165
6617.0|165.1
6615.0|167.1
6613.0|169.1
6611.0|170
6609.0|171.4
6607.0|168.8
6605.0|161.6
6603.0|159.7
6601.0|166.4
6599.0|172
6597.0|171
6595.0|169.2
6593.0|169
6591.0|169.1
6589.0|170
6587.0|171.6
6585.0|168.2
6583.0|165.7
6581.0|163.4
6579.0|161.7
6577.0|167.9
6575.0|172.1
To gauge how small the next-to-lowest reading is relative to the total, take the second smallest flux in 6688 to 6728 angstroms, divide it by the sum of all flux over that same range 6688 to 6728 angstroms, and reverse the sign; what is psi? -0.0491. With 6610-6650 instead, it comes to -0.0475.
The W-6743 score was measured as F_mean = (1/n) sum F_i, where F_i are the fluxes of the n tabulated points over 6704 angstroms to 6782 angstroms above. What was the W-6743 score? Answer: 159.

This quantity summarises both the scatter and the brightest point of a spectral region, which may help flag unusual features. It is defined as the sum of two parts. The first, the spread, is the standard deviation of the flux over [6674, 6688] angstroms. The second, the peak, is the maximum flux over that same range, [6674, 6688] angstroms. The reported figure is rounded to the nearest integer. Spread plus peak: 166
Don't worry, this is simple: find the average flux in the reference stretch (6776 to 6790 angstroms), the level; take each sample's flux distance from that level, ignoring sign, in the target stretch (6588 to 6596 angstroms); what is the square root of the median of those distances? 3.1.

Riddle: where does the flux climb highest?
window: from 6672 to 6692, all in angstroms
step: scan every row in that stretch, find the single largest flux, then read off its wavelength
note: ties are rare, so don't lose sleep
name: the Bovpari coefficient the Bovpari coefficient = 6687.0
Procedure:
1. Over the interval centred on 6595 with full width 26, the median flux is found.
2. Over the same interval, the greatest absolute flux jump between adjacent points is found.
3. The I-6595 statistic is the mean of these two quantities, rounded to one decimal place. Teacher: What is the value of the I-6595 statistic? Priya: 88.1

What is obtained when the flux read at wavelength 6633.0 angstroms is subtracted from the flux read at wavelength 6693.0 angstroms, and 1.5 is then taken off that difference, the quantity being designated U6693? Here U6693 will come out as -4.8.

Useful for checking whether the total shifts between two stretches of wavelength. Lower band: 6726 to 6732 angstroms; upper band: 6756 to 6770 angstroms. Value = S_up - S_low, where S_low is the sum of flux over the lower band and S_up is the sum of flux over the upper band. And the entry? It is 640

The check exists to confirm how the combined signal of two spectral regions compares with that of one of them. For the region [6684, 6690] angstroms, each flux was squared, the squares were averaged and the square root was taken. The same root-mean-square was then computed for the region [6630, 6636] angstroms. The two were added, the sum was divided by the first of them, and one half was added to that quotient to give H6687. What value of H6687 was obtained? 2.51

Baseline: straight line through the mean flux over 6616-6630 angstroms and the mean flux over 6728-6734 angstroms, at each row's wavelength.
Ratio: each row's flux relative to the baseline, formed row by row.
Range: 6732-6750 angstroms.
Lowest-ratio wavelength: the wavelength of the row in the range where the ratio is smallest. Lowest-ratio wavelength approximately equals 6737.0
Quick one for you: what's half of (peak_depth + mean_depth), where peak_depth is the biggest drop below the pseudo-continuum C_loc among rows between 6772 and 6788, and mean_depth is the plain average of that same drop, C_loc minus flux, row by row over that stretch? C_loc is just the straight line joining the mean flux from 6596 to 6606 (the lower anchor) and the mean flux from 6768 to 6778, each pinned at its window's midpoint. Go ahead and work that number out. -0.4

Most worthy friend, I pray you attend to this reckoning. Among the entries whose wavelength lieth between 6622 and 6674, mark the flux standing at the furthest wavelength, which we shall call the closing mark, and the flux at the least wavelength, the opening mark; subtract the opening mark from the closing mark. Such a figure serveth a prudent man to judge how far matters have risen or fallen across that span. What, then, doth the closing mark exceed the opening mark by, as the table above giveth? -22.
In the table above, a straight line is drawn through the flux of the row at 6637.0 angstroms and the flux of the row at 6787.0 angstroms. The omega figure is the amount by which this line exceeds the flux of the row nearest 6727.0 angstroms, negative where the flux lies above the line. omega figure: -2.8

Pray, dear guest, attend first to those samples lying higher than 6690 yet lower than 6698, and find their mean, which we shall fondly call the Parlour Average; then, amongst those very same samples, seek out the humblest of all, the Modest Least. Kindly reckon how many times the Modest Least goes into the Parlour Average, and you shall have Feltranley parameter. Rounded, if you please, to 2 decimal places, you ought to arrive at 1.01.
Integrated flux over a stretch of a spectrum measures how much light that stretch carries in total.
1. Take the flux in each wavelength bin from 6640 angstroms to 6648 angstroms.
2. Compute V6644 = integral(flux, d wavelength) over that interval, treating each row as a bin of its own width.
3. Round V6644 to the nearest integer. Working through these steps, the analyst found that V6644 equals 1324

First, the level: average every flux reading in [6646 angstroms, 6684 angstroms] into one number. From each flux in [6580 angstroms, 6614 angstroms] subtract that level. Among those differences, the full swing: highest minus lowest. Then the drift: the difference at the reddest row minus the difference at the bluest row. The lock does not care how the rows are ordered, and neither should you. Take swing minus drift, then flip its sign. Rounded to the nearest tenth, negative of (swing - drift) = -6.6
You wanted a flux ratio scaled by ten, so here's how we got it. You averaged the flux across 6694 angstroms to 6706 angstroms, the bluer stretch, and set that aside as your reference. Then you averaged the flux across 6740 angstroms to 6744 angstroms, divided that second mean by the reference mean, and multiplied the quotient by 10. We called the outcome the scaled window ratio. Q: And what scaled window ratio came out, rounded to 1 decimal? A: 10.2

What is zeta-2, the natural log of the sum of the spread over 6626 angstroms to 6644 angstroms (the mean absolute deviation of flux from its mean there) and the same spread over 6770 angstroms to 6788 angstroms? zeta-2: 1.7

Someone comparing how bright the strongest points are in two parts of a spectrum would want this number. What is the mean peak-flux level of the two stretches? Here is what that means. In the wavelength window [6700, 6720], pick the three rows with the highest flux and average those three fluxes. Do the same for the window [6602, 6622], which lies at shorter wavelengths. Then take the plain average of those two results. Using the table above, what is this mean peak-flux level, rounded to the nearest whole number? 166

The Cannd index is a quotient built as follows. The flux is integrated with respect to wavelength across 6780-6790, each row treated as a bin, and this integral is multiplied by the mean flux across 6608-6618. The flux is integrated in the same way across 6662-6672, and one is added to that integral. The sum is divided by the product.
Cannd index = 0.0049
